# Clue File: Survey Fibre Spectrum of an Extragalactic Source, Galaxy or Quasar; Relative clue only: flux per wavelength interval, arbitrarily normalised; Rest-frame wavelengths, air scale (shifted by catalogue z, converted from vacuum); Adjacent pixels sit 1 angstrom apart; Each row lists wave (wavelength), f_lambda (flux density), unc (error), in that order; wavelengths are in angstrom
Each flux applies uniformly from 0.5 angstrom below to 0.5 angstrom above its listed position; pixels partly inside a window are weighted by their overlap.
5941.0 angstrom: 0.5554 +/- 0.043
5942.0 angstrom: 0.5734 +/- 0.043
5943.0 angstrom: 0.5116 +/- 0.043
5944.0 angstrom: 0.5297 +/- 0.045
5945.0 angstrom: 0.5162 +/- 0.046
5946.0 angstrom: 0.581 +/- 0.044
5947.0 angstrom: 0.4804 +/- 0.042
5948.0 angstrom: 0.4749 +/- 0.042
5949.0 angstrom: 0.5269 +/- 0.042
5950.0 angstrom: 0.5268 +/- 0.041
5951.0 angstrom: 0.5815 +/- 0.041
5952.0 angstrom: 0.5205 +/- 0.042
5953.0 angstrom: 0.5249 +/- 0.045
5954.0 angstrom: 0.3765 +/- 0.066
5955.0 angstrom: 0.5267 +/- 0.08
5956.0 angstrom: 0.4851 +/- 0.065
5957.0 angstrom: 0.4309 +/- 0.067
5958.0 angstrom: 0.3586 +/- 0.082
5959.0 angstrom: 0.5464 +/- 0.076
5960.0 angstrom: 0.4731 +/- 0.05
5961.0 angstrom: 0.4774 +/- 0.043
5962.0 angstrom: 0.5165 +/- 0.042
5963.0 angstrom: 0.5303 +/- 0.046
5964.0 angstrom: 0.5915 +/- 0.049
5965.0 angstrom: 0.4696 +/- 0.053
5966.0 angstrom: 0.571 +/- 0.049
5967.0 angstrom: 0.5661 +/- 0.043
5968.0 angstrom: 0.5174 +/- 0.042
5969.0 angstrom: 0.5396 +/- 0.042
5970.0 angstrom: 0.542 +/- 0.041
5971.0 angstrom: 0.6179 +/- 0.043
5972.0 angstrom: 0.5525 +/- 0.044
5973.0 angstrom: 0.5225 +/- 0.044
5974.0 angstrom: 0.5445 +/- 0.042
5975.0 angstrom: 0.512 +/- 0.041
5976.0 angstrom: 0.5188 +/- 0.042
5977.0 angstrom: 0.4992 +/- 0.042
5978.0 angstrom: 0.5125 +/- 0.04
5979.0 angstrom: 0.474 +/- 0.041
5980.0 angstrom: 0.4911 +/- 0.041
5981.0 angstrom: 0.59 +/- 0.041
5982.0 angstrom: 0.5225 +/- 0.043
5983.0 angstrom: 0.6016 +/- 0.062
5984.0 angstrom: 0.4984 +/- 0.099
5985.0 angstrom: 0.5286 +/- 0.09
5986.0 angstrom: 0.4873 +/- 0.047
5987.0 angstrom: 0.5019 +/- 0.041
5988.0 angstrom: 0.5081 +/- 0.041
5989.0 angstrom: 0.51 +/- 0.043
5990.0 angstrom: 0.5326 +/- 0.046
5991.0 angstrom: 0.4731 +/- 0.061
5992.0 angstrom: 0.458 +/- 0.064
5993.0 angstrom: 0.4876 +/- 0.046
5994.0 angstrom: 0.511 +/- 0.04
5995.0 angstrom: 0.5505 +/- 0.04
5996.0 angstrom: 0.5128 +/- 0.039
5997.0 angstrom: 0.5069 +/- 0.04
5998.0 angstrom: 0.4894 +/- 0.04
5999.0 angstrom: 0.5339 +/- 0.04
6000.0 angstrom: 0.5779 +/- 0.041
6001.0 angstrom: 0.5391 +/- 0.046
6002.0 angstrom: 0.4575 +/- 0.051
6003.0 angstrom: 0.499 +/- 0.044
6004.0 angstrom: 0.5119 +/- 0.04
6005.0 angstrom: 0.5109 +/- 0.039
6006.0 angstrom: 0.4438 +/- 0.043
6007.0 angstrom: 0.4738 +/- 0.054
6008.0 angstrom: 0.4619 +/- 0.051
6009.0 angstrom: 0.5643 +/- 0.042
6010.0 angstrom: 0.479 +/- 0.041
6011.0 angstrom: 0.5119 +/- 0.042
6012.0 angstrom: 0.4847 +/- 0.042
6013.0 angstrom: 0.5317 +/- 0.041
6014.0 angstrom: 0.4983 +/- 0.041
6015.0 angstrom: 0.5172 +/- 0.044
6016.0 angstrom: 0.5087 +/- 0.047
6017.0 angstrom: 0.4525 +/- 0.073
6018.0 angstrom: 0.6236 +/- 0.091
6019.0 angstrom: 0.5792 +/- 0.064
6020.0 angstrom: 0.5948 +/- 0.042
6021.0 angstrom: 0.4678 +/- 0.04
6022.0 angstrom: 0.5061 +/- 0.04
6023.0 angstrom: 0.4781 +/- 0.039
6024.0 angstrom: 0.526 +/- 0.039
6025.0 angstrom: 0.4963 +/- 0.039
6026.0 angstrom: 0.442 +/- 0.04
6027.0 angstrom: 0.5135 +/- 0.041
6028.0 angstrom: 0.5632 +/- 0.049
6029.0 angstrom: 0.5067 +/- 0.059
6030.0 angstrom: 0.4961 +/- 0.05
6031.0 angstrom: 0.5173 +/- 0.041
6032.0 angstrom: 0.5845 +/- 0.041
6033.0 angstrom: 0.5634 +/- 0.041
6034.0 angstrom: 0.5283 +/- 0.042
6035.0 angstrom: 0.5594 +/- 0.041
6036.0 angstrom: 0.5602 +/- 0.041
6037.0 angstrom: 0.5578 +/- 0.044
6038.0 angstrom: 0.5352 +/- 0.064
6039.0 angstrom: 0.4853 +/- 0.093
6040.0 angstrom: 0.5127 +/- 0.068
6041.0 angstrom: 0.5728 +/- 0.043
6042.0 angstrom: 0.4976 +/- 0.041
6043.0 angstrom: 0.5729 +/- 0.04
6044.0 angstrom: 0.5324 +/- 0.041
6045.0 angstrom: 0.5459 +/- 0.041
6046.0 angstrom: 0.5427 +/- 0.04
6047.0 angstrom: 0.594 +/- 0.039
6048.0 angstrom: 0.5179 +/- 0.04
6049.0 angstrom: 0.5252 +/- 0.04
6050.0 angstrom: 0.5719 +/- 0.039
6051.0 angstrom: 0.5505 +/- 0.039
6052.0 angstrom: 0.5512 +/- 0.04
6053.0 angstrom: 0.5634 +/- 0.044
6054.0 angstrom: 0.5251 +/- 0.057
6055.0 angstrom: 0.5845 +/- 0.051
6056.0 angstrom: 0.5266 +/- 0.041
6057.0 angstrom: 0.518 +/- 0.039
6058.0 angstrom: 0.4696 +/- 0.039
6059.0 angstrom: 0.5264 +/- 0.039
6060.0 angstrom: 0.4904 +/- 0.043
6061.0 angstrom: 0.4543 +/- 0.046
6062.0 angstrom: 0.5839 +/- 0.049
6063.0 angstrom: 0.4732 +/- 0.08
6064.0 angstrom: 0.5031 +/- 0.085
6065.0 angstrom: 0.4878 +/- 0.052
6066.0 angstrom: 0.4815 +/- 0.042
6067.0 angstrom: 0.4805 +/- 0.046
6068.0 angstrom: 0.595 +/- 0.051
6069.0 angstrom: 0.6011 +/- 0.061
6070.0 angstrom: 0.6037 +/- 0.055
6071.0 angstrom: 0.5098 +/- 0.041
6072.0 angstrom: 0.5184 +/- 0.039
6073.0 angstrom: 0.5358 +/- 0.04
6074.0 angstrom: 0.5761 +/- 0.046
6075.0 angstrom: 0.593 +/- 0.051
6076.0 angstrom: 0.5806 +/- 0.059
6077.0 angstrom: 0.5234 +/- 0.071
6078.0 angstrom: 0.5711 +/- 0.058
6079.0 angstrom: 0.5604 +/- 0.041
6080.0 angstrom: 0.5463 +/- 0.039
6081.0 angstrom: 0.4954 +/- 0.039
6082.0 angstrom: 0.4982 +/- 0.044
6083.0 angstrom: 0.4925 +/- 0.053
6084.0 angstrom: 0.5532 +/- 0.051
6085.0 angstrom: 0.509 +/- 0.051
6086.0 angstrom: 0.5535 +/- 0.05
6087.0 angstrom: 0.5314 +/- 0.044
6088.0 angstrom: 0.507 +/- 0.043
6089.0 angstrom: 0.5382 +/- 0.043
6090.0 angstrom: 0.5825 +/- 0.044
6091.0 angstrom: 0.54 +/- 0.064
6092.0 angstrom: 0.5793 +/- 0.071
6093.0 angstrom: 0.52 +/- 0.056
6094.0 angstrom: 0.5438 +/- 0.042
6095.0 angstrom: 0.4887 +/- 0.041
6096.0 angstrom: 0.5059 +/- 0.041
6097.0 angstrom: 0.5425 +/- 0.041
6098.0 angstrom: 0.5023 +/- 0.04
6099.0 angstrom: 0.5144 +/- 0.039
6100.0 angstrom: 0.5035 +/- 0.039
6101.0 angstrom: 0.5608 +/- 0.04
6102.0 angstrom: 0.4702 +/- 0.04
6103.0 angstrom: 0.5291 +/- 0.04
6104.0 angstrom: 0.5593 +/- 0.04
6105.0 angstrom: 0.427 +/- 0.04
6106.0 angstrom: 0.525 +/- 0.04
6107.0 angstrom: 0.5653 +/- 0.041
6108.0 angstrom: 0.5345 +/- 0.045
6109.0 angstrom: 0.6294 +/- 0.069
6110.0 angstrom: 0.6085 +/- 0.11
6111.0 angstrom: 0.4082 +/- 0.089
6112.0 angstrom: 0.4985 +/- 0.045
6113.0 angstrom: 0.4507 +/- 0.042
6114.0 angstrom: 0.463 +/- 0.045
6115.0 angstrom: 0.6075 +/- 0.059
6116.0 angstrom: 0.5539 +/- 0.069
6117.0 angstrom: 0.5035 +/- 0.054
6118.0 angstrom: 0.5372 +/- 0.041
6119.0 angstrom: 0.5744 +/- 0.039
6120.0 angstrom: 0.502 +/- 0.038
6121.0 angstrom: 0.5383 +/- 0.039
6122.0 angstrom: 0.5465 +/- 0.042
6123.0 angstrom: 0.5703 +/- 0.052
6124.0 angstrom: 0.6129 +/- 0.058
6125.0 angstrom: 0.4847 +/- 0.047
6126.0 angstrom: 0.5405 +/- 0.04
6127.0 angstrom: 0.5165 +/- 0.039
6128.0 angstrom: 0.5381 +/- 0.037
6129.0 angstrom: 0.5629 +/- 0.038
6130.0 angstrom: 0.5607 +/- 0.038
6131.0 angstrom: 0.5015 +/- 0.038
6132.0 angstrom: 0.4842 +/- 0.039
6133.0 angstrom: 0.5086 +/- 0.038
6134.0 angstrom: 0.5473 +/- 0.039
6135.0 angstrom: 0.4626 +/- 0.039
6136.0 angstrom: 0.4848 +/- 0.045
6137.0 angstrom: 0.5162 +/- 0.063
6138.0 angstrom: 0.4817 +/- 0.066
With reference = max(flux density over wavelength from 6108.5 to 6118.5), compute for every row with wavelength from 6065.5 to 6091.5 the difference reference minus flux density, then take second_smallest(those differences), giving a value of 0.03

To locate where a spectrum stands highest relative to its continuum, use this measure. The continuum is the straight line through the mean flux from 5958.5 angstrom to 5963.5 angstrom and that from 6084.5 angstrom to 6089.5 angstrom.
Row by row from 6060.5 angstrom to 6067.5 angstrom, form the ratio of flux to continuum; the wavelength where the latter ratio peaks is 6062.0 angstrom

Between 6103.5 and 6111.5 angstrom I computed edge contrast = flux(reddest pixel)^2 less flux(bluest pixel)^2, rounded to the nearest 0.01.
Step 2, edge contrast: -0.15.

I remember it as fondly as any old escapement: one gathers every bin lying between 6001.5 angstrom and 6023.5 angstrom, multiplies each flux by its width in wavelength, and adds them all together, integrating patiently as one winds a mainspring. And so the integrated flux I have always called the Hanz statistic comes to 11.16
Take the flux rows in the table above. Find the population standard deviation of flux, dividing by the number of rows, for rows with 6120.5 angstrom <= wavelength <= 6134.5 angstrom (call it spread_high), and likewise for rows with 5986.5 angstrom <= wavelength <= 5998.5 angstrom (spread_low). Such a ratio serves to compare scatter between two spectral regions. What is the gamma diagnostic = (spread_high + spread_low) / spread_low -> 2.44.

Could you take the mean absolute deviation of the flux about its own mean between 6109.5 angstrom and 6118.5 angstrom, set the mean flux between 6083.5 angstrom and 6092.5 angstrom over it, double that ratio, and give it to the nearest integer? 20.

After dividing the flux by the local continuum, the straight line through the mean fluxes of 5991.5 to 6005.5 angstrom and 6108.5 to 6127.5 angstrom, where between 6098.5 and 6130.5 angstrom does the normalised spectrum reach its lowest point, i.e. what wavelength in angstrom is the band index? 6111.0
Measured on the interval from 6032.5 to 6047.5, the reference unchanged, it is 6039.0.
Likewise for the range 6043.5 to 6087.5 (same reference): 6061.0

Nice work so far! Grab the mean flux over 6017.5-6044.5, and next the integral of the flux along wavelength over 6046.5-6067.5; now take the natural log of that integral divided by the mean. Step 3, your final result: 3.0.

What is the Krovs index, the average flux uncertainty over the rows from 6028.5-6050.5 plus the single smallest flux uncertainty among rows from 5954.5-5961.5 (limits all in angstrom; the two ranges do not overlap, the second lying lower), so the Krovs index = 0.0898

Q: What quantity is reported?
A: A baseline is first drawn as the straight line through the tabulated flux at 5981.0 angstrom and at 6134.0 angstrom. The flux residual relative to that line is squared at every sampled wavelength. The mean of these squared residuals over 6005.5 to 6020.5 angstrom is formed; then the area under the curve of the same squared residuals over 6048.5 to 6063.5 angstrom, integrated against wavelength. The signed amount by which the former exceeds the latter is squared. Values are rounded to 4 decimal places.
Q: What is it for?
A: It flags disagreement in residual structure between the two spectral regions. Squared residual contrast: 0.0017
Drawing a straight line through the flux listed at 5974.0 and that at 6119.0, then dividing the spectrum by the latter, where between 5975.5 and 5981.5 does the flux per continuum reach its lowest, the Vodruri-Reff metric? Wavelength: 5979.0 angstrom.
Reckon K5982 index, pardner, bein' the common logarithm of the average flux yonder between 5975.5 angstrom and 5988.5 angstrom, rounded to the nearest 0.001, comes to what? -0.286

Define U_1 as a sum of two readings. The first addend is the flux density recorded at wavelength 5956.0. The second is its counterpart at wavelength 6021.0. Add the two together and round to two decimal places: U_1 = 0.95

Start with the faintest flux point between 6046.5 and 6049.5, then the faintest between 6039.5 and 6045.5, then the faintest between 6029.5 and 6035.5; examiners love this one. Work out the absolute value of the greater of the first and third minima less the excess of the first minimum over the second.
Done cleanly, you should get 0.498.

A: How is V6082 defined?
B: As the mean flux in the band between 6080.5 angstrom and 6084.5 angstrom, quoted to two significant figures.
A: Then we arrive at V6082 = 0.51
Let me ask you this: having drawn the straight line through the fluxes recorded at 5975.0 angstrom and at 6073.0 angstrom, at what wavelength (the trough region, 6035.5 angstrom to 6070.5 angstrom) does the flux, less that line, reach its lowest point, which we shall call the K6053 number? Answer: 6061.0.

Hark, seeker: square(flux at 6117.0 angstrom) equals 0.254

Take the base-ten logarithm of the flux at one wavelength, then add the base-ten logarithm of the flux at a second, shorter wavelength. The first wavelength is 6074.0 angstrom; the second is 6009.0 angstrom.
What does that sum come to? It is -0.488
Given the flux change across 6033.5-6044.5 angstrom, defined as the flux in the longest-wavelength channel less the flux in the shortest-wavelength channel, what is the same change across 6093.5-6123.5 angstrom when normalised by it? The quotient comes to 6.5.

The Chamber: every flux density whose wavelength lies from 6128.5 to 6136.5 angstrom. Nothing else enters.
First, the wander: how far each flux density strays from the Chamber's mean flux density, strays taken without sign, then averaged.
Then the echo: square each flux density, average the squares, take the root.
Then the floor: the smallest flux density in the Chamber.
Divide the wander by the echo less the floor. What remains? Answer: 0.61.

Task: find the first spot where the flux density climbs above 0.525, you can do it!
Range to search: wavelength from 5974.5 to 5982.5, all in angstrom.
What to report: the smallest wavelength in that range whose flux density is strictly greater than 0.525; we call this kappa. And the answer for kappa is 5981.0 angstrom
